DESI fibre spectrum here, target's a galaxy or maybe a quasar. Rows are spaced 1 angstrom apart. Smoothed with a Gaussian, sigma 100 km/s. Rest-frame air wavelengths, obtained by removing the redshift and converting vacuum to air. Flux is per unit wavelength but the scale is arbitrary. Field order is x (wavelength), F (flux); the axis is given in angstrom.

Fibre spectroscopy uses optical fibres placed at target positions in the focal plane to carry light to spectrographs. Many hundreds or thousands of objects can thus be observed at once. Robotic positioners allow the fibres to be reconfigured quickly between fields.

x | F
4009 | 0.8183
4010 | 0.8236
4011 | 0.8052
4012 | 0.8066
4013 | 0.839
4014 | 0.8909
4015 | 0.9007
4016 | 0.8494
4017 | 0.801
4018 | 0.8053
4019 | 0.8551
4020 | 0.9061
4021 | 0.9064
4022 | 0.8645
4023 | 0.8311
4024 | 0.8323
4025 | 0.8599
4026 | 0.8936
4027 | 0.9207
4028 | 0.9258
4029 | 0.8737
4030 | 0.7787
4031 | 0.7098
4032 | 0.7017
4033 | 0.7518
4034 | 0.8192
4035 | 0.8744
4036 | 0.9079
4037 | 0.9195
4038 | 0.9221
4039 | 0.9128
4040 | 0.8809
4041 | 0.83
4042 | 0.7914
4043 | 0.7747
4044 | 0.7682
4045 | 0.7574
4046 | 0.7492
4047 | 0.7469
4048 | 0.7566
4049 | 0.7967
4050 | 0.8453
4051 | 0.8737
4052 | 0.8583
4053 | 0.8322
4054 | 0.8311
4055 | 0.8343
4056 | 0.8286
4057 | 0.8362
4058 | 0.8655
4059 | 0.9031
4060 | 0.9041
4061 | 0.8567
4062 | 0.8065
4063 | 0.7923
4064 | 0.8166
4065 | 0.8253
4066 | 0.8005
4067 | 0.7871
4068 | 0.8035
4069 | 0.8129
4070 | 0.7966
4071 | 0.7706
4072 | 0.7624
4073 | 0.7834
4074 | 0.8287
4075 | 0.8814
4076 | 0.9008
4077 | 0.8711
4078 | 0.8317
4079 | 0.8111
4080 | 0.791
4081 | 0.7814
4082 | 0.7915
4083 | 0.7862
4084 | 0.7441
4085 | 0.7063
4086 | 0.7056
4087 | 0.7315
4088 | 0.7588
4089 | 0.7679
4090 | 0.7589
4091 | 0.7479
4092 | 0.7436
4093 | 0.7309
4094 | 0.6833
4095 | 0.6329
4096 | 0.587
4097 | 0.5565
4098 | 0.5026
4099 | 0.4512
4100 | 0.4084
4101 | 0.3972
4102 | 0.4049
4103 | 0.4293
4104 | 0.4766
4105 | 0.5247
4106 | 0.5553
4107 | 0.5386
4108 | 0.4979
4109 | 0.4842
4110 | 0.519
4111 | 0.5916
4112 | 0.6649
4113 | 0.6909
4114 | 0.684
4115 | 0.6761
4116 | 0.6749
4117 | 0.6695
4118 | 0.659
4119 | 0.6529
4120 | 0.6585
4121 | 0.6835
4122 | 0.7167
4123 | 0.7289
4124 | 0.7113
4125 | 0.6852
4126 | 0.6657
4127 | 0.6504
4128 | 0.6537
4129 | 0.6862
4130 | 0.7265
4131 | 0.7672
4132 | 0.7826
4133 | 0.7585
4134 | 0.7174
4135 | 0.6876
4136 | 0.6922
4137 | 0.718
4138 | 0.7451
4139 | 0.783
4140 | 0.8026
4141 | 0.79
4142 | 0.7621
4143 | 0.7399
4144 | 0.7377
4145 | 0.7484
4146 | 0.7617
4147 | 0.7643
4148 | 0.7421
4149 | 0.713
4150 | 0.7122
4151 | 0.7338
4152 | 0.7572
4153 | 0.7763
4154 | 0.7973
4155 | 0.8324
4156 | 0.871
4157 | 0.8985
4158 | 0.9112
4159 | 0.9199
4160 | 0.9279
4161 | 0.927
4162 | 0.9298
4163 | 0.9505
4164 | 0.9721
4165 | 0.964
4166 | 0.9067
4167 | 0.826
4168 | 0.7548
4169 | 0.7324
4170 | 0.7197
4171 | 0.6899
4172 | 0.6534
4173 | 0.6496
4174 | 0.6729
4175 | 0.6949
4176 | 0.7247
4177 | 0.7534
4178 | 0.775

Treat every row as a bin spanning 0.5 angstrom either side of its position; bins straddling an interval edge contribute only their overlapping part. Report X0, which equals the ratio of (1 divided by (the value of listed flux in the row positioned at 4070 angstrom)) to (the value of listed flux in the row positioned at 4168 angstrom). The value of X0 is 1.66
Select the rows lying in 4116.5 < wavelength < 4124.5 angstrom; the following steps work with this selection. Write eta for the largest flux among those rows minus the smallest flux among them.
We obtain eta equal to 0.076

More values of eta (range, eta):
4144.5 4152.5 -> 0.052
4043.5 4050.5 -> 0.098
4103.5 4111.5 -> 0.115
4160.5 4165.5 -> 0.045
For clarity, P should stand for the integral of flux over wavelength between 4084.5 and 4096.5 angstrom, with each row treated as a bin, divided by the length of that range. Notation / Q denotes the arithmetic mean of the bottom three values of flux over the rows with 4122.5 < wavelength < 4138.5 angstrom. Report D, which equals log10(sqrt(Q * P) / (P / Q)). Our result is -0.20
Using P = 0.71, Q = 0.66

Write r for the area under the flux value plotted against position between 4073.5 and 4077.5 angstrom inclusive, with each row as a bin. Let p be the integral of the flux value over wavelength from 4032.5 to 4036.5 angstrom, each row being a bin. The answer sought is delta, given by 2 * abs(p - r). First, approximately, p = 3.35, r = 3.5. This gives 0.3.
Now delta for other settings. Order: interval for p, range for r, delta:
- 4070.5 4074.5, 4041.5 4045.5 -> 0.1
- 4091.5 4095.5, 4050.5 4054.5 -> 1.2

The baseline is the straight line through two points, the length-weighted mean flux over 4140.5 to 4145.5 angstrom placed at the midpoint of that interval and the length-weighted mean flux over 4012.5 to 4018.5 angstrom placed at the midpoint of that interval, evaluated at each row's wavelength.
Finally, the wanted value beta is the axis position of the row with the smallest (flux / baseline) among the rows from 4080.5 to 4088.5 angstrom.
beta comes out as 4086 angstrom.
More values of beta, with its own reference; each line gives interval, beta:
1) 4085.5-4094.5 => 4094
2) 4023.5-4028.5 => 4024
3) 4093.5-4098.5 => 4098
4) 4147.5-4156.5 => 4150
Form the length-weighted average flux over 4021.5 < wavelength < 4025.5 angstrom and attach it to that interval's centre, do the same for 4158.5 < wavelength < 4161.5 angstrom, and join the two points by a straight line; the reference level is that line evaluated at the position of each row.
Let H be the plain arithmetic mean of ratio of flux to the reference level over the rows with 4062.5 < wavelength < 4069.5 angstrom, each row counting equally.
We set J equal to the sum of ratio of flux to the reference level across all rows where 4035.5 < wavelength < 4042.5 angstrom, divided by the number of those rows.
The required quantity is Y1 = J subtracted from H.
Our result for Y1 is -0.10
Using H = 0.92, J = 1.03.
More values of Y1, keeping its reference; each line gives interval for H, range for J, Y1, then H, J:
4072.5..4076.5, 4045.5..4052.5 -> 0.04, 0.97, 0.93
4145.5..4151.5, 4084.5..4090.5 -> -0.03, 0.80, 0.84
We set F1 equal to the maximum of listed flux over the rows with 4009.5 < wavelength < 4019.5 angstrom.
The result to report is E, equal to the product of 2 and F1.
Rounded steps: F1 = 0.9007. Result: 1.80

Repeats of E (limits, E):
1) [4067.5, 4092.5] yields 1.80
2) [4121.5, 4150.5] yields 1.61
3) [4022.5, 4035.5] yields 1.85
